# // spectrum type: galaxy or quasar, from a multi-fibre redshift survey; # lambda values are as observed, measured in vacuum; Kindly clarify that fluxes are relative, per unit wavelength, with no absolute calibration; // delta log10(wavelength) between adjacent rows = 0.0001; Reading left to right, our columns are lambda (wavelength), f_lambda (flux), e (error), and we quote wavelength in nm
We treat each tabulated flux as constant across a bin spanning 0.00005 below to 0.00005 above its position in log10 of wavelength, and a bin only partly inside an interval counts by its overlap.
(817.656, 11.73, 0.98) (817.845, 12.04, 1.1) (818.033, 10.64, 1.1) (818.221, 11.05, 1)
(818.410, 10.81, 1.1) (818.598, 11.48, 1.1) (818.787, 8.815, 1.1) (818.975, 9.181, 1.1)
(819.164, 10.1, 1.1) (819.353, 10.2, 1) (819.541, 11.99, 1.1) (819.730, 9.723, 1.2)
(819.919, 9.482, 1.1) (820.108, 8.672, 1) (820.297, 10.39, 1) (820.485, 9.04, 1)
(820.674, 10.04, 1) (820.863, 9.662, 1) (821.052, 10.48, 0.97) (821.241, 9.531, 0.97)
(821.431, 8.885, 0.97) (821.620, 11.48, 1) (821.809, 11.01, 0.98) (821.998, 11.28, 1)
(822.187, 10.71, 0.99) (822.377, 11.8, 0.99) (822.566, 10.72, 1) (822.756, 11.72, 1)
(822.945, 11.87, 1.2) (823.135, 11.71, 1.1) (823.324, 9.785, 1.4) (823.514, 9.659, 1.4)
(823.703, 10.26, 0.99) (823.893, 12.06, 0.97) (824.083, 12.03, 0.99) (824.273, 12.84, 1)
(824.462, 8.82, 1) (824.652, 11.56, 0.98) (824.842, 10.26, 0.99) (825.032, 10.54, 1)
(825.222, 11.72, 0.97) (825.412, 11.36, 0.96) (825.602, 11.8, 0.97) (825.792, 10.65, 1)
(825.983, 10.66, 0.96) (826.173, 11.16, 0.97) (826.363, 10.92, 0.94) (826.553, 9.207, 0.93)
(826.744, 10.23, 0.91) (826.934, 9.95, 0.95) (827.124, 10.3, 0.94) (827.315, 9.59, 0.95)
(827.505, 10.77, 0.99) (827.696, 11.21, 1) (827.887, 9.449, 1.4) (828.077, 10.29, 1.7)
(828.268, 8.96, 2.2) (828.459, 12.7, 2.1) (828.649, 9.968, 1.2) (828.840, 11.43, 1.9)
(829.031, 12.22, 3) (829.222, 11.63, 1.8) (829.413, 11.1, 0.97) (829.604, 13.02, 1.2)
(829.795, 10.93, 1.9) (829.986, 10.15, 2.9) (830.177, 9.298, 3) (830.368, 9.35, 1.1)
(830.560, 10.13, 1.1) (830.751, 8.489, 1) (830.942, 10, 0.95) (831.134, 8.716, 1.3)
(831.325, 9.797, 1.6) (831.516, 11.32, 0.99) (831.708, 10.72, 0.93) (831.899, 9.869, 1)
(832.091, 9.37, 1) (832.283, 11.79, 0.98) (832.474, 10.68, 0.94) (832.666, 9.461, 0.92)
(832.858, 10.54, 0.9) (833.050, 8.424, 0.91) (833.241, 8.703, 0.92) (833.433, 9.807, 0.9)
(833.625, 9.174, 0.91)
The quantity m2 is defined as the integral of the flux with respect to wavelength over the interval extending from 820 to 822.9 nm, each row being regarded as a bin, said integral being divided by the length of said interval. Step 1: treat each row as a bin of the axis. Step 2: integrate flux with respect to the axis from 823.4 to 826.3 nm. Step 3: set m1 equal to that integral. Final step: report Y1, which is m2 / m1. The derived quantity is 0.33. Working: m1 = 31.9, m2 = 10.4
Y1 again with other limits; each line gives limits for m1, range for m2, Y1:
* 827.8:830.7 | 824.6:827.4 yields 0.34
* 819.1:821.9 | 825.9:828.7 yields 0.37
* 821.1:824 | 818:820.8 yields 0.32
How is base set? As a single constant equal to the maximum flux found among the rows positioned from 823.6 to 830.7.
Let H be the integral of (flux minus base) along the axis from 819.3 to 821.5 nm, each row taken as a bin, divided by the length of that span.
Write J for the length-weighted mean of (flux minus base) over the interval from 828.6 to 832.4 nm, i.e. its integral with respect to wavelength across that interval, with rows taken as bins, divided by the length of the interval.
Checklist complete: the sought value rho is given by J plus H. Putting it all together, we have -5.7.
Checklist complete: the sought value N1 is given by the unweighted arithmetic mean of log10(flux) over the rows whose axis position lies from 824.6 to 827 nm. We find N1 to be 1.03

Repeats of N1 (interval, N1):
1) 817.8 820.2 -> 1.01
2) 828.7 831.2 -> 1.02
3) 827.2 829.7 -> 1.04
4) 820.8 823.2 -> 1.03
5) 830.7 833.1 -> 0.99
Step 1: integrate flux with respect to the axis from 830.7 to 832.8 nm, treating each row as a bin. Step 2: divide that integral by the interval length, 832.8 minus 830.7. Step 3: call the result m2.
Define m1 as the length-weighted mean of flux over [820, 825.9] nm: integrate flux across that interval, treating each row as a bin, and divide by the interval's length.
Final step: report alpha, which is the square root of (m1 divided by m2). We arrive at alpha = 1.03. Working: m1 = 10.7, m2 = 10.1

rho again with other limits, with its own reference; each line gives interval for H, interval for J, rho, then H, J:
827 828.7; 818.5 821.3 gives -5.8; -2.7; -3.10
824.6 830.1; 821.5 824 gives -4.2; -2.2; -1.96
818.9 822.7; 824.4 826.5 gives -4.9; -2.8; -2.16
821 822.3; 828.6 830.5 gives -4.6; -2.5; -2.10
